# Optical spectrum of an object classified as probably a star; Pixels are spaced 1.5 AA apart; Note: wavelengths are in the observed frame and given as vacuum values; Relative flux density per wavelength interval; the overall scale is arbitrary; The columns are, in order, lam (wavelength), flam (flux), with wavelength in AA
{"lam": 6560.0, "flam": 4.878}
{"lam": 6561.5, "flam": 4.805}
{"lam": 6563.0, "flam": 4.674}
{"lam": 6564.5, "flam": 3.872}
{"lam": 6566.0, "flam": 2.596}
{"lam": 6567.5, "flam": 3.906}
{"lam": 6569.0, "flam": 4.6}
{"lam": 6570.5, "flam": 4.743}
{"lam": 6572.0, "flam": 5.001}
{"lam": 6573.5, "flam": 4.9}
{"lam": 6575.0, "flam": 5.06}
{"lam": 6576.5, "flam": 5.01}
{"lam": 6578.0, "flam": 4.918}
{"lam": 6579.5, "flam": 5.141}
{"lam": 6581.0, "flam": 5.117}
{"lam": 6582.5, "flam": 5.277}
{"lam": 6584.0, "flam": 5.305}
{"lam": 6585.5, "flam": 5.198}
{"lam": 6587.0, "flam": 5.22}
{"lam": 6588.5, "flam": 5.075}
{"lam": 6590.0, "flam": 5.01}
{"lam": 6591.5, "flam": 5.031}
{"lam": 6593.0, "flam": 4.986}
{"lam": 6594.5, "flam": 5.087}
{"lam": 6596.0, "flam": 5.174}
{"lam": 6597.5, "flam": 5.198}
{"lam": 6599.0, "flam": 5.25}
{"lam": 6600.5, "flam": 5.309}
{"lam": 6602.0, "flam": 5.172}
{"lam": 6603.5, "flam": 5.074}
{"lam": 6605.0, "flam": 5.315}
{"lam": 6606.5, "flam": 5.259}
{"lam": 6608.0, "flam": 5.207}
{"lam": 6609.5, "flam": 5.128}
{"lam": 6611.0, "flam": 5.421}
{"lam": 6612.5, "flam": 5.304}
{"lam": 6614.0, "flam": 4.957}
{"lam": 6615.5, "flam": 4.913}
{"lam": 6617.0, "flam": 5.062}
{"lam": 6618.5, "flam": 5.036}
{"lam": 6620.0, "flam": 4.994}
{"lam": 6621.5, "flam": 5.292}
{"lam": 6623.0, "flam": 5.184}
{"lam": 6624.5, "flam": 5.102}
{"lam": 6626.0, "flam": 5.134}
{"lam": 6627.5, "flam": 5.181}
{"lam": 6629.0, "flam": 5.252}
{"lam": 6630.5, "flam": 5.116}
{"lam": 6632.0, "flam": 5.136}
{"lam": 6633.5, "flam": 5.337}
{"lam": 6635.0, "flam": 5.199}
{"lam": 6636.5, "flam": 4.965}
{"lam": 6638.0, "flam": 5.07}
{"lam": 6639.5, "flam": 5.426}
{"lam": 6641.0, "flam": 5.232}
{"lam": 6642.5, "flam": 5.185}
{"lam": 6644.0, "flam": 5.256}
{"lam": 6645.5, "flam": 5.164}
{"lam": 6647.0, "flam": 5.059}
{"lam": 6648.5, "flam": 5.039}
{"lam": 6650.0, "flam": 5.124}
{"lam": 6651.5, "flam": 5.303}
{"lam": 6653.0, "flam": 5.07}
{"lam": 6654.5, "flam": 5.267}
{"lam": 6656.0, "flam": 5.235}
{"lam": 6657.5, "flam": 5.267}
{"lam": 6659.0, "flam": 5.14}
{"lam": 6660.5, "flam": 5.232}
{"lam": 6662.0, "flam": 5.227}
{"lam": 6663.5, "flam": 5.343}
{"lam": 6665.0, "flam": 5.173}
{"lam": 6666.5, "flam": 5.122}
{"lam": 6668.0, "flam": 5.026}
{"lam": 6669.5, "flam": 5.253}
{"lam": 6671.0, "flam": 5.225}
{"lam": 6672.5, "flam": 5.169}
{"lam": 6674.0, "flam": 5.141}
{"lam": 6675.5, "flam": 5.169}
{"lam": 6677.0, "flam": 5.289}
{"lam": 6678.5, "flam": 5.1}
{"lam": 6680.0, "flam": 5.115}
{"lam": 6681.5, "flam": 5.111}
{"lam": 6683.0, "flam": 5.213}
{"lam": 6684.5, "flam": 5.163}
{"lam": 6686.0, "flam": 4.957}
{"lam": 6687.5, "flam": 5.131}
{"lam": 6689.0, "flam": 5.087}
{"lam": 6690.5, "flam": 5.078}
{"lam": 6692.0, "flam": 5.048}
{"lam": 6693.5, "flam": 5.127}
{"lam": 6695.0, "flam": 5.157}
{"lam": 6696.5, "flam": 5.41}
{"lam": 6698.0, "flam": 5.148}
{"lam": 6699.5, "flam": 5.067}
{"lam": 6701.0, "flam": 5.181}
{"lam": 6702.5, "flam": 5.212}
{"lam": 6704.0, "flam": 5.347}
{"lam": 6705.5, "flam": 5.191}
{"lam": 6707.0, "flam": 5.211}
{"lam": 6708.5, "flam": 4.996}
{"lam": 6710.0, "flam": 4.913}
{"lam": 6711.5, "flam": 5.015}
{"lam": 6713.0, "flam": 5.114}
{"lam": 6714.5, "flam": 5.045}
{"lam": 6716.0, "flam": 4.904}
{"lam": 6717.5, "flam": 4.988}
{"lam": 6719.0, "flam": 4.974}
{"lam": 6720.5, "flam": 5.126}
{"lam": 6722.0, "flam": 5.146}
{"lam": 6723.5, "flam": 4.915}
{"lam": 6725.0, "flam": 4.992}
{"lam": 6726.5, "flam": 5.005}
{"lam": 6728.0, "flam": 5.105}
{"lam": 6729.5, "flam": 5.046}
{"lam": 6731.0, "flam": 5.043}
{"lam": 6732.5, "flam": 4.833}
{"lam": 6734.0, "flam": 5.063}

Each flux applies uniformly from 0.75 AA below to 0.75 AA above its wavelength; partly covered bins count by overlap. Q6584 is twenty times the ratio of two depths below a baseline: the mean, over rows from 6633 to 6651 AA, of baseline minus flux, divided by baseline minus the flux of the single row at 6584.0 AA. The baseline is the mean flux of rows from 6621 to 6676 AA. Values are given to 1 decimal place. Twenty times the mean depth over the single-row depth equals -2.1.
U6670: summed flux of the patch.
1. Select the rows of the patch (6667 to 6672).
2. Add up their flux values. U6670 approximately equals 16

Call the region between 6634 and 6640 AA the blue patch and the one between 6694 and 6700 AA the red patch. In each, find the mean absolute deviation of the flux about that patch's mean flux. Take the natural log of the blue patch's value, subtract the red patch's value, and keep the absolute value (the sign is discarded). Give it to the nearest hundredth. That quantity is 2.02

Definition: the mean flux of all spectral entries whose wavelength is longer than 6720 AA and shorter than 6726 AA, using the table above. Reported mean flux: 5.04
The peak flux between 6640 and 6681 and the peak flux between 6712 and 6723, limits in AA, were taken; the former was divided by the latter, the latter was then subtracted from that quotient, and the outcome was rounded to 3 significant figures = -4.11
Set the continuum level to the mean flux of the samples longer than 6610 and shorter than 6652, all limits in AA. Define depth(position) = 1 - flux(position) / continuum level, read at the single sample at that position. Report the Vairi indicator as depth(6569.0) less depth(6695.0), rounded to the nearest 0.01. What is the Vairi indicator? 0.11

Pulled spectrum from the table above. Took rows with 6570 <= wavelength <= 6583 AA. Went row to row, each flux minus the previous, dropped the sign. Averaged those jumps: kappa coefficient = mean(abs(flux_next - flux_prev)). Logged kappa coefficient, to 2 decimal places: 0.13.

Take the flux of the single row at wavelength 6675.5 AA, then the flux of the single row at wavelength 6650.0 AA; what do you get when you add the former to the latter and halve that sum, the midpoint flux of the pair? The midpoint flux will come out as 5.15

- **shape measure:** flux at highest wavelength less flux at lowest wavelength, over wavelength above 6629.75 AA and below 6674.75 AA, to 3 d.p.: 0.025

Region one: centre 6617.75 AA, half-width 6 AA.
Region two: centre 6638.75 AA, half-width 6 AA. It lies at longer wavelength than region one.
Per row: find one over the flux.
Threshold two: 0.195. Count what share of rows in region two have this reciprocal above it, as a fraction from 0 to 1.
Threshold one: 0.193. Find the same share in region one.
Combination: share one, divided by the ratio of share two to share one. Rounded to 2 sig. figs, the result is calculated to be 1.6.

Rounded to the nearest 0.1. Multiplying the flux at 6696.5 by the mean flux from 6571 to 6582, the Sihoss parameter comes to 27.2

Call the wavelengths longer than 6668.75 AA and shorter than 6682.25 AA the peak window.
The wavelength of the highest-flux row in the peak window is 6677.0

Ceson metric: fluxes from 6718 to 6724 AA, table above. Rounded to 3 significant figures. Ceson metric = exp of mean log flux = 5.04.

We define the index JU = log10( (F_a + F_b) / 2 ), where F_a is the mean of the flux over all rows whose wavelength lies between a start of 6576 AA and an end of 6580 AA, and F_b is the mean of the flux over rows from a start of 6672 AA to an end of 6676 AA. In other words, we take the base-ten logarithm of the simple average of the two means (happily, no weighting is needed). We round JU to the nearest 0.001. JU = 0.707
